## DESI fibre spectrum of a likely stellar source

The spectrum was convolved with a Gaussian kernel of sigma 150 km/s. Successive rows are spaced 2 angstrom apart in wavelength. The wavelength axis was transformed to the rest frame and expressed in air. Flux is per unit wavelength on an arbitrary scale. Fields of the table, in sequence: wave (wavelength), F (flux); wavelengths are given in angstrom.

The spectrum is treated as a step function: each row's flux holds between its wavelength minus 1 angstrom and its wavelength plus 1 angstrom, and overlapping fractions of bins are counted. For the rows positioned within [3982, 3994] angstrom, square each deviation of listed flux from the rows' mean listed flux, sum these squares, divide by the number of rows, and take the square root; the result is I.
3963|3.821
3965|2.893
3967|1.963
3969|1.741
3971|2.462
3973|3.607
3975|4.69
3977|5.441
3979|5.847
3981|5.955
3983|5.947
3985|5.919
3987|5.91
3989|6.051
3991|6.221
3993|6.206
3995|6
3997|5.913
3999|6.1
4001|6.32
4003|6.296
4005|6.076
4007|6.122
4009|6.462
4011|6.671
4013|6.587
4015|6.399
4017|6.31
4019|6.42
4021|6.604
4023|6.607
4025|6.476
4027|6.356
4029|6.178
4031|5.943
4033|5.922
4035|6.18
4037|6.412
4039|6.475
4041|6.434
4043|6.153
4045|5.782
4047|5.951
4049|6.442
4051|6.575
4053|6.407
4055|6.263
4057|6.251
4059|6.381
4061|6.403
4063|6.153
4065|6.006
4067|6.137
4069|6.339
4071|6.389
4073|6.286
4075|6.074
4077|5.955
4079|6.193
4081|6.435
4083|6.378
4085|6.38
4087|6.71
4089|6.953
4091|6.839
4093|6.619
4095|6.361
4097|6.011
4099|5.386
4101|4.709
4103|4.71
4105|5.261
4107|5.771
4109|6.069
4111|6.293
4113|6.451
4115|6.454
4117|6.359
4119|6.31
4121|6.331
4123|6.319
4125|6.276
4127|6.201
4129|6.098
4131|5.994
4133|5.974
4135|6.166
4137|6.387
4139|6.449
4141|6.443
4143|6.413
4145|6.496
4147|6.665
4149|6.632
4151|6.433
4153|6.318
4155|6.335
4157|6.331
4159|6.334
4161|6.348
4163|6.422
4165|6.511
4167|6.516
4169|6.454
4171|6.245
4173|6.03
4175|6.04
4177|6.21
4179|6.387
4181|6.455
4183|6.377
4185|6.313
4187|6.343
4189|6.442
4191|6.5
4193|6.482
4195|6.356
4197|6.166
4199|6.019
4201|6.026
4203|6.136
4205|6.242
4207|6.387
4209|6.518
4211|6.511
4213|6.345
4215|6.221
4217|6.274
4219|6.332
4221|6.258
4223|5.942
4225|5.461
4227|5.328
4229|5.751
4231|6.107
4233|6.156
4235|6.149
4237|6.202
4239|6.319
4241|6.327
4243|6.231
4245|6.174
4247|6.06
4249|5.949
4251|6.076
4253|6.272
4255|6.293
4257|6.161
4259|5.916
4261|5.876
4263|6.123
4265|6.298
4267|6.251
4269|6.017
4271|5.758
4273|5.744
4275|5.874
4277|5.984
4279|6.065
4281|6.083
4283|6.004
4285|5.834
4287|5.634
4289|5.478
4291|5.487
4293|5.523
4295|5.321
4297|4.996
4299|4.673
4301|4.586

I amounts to 0.13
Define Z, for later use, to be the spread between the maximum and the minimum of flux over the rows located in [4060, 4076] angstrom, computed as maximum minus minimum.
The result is 0.40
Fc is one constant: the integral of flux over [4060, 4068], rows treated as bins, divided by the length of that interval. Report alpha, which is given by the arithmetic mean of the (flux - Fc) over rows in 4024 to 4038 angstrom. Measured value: 0.03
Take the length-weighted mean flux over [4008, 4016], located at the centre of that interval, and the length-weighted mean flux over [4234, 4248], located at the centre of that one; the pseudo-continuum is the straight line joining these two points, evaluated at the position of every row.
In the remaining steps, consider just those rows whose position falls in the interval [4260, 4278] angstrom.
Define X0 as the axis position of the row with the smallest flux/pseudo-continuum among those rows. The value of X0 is 4273 angstrom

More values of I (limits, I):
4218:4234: 0.35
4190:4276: 0.26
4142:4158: 0.13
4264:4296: 0.28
